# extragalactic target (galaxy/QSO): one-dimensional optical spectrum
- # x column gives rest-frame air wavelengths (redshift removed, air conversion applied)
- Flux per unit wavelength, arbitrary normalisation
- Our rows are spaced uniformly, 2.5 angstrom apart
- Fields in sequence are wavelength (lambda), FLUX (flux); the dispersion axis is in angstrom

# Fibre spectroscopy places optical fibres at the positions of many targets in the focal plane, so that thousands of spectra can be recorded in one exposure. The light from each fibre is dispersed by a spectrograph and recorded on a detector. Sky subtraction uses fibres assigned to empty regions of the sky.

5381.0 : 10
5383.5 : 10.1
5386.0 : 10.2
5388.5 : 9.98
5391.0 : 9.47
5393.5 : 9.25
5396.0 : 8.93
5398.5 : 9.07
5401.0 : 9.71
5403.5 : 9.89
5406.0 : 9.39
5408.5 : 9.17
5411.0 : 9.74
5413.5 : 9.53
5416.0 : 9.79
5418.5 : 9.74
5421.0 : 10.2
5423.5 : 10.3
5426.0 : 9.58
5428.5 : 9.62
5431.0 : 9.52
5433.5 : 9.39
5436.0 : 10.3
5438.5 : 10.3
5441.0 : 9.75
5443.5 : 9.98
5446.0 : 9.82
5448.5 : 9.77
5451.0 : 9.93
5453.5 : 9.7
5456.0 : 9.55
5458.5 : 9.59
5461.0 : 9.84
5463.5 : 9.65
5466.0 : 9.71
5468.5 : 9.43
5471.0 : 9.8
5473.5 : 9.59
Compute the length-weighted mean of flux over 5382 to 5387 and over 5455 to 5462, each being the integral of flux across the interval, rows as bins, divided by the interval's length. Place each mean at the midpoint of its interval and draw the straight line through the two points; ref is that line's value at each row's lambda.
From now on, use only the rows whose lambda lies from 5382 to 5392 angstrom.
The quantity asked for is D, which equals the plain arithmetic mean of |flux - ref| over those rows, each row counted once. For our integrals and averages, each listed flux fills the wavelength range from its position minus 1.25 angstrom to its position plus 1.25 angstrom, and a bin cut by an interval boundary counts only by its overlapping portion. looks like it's 0.22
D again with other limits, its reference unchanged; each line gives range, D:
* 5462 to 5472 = 0.13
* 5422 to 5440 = 0.38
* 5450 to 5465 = 0.11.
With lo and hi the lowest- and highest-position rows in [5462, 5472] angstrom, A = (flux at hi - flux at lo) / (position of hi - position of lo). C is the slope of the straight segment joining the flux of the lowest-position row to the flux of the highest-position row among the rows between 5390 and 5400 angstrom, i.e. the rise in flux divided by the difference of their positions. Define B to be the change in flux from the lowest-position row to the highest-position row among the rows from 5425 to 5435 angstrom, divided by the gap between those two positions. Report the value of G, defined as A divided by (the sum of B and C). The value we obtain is -0.3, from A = 0.02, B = -0.03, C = -0.053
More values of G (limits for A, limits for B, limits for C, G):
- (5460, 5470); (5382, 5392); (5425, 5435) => 0.5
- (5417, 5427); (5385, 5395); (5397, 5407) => 0.3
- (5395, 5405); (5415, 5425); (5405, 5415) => 1.5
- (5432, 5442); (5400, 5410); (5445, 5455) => -0.5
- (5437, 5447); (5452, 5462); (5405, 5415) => -1.7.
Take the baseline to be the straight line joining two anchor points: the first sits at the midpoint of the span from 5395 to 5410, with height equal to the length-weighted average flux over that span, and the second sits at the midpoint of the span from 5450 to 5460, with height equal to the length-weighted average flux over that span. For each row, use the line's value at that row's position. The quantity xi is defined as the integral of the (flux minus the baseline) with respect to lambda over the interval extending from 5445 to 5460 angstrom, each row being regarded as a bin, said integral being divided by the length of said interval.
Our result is 0.05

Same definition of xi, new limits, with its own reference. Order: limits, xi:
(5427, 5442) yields 0.24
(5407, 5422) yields 0.24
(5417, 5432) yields 0.32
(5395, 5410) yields 0.00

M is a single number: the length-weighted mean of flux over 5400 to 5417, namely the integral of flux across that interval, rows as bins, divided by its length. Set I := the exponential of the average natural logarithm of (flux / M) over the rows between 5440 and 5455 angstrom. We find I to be 1.02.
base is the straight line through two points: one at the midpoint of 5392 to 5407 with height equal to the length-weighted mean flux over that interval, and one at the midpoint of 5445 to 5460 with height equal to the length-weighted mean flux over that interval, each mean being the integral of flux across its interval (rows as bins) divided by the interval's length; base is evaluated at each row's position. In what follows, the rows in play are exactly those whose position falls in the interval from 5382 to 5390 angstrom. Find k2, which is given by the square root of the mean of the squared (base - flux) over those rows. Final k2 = 0.81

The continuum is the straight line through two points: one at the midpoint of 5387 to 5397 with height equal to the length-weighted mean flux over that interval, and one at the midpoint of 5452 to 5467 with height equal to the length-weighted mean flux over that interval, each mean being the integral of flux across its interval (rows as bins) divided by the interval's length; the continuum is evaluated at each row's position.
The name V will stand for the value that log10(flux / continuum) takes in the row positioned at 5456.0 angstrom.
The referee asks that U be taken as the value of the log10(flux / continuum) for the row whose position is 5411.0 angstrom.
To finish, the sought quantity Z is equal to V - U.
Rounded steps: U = 0.011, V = -0.005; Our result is -0.016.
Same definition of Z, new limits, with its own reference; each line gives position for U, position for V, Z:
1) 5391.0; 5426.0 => -0.001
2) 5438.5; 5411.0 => -0.020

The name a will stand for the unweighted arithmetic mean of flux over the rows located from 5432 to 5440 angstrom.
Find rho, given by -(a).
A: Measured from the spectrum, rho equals -10.00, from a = 10.00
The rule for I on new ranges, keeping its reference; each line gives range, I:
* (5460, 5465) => 1.02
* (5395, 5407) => 0.98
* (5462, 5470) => 1.00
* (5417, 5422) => 1.04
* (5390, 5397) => 0.96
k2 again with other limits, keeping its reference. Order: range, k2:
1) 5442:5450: 0.20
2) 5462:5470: 0.26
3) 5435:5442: 0.55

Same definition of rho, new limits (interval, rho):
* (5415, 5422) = -9.91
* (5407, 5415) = -9.48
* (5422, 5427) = -9.94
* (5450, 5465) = -9.71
